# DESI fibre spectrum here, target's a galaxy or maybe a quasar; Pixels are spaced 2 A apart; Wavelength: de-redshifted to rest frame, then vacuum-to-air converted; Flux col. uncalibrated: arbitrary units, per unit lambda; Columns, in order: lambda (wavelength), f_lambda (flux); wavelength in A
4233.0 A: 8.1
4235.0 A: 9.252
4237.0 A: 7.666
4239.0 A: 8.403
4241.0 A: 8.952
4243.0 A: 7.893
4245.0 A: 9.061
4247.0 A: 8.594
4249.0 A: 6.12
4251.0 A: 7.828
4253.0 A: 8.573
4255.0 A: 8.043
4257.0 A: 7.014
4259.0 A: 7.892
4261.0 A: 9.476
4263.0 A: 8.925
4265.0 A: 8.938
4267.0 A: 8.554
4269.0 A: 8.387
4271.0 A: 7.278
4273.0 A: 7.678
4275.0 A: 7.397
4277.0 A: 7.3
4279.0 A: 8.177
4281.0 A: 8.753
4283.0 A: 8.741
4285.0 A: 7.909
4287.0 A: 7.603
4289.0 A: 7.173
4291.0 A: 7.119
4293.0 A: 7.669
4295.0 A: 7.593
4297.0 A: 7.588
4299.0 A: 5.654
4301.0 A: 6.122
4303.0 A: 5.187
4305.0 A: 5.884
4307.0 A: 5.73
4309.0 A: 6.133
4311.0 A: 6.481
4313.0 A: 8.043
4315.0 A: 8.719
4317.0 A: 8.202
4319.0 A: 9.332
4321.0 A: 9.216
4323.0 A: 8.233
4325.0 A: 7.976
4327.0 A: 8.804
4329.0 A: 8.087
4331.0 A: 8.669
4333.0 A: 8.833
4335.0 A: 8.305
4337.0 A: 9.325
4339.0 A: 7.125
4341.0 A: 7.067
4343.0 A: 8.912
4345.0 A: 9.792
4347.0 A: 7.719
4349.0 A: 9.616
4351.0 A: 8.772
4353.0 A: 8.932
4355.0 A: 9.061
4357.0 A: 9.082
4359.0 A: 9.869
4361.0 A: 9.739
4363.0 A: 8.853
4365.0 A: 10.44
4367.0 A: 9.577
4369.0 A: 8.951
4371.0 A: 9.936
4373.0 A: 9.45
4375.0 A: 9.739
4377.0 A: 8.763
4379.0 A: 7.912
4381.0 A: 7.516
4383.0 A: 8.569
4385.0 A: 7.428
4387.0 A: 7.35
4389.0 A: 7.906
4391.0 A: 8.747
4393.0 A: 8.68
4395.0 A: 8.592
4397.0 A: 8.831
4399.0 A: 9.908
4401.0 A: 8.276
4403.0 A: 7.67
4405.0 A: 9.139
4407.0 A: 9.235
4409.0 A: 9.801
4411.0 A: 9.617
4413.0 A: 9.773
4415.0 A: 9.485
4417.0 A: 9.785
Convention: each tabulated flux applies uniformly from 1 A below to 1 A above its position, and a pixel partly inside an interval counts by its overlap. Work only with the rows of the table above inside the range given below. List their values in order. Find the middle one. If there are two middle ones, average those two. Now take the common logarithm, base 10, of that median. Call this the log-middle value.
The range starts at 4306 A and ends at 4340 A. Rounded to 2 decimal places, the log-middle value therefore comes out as 0.92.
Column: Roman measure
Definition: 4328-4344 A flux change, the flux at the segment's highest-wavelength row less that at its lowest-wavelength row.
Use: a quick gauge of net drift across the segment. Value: 0.8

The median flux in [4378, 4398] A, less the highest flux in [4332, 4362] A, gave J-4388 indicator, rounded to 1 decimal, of -1.6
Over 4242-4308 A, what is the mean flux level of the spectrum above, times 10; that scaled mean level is 76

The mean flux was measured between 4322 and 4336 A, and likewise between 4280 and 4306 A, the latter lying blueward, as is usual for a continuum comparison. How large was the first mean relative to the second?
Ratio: 1.18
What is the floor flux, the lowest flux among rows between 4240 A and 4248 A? 7.893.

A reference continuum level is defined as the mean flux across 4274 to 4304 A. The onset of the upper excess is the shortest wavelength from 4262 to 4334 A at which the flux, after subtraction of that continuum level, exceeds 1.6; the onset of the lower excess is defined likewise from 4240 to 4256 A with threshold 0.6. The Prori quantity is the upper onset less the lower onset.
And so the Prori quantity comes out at 24 A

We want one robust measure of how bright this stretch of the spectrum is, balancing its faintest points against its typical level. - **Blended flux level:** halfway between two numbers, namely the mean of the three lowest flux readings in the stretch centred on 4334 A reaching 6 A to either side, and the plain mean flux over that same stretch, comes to 8.1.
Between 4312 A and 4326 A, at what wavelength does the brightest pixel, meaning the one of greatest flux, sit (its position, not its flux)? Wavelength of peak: 4319.0 A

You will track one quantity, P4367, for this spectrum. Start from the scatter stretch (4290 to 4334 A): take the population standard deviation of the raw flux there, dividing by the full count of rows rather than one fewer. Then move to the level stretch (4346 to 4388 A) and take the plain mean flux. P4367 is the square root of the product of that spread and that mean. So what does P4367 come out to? 3.3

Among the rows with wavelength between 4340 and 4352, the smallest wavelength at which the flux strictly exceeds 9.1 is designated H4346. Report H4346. 4345.0 A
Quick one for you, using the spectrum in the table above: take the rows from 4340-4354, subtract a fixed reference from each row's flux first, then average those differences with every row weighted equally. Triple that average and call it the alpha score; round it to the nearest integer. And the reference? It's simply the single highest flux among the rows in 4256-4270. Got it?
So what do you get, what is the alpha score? -2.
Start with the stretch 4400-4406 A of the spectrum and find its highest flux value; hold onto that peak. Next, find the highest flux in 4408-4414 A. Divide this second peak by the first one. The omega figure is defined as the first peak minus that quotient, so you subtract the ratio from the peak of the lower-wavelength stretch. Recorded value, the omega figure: 8.1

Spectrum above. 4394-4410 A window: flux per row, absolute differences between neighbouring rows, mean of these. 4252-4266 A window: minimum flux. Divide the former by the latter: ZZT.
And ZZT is 0.12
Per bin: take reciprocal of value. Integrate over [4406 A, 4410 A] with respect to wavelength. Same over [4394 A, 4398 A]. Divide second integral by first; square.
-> 1.2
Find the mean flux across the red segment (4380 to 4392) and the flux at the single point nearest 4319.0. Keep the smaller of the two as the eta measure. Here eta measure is 7.9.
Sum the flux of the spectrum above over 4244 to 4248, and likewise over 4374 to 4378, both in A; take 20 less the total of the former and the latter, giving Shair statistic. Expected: -16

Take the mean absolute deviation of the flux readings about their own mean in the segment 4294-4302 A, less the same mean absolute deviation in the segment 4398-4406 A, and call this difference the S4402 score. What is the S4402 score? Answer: 0.08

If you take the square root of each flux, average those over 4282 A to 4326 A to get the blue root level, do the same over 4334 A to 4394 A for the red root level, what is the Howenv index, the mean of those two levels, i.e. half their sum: 2.83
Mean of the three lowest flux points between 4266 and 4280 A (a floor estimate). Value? 7.3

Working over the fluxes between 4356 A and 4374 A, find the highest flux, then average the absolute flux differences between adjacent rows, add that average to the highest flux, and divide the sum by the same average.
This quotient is 14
